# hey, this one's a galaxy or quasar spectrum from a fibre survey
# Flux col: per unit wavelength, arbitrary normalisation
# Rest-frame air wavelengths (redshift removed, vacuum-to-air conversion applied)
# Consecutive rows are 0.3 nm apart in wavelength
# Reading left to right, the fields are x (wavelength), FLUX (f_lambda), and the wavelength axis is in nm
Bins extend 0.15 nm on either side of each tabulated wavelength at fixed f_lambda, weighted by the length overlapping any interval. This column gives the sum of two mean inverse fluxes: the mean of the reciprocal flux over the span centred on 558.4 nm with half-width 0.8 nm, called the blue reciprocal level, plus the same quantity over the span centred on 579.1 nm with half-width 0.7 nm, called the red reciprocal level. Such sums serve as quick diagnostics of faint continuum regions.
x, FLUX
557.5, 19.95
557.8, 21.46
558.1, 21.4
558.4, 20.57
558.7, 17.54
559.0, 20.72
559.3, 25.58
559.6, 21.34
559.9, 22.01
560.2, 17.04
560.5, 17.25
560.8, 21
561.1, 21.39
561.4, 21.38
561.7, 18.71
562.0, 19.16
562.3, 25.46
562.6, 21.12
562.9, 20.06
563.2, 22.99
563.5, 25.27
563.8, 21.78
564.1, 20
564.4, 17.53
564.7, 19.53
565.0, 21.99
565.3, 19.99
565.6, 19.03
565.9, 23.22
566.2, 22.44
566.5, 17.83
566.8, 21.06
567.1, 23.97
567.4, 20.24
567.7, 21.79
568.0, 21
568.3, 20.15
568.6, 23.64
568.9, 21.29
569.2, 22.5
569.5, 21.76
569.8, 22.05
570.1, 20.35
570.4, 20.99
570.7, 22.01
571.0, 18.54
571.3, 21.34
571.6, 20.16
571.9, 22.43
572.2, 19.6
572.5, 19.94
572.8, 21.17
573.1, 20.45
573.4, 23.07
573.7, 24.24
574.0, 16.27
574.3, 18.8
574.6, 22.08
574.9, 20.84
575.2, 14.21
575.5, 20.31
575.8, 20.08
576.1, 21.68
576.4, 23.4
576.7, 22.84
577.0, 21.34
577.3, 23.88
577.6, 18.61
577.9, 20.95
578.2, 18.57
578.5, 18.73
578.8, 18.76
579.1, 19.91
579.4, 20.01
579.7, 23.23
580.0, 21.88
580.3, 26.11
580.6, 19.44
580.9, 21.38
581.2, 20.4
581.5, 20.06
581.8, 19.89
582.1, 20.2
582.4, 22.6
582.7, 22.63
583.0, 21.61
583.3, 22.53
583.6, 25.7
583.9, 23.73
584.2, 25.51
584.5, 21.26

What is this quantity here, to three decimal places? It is 0.099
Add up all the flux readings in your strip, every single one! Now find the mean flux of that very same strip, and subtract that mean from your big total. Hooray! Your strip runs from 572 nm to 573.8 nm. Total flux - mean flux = 107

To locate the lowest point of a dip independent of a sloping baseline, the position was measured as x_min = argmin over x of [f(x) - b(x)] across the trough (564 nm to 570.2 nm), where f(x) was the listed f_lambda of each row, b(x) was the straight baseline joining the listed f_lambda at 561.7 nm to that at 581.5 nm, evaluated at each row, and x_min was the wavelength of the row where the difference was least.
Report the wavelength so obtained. 564.4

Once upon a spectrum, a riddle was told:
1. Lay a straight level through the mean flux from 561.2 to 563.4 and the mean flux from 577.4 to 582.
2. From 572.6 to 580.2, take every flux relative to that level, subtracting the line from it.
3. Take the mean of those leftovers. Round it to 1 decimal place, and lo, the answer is -0.1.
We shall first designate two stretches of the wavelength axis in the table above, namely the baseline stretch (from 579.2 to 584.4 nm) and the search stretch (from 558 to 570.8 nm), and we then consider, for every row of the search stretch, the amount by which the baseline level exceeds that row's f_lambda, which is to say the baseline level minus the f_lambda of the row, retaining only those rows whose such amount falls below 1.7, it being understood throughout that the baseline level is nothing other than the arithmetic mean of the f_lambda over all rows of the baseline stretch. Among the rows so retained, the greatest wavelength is 570.7 nm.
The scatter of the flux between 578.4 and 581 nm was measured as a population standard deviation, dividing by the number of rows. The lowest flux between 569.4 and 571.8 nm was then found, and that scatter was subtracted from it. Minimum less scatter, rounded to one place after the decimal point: 16.3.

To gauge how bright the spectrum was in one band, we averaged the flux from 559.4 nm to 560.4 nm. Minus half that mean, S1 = -10.1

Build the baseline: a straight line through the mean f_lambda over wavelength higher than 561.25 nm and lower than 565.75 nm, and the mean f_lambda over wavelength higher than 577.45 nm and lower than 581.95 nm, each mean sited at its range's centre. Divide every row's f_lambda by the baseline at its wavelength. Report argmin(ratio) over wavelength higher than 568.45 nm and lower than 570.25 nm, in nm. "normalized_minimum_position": 570.1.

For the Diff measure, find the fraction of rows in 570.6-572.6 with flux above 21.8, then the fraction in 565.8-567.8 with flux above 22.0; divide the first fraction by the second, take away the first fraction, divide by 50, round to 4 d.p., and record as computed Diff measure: 0.0076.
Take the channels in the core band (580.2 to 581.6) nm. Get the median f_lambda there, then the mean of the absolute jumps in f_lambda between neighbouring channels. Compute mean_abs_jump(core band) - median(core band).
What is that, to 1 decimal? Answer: -17.9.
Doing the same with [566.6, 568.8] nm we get -18.8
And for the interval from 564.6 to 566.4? -18.9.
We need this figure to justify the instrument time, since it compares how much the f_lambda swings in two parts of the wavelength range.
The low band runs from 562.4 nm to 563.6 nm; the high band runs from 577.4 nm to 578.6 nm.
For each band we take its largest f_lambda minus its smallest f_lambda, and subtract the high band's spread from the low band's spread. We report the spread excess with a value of 2.8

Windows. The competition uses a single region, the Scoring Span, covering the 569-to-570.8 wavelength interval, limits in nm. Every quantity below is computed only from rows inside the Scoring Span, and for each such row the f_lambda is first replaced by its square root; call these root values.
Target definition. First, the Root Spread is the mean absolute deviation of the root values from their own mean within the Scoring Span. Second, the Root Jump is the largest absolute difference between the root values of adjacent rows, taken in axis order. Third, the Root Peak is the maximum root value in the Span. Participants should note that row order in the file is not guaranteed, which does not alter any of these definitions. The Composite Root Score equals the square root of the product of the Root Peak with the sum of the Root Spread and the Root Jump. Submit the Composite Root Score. 1.1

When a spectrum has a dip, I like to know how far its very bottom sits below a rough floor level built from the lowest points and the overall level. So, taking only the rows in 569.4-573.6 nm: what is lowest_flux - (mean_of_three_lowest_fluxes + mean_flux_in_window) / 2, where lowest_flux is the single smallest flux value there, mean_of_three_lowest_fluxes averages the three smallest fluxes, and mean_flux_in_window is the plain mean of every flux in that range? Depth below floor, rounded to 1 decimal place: -1.6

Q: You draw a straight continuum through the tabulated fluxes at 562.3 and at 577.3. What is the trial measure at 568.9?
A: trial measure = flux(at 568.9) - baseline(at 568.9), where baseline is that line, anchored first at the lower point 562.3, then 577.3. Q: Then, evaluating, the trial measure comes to -3.5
